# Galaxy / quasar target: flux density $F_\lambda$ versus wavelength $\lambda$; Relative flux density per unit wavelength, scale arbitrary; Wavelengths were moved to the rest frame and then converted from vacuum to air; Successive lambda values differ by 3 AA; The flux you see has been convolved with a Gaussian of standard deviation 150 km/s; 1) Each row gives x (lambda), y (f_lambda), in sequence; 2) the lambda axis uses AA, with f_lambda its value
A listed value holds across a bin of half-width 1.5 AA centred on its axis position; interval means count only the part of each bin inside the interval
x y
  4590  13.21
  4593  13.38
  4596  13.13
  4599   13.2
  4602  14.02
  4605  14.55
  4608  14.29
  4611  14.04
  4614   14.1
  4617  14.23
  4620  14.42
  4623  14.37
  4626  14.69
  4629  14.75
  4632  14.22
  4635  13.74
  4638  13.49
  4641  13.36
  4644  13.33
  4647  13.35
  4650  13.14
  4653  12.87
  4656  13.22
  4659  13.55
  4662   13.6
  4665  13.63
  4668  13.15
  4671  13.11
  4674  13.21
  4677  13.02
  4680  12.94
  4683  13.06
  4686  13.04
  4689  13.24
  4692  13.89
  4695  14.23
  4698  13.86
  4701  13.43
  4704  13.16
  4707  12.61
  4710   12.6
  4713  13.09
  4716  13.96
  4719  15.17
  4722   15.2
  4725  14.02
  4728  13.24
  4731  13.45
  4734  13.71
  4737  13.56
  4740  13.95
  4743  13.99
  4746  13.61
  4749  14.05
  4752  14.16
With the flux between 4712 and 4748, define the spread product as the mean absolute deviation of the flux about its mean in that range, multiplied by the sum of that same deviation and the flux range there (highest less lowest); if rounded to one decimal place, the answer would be 1.2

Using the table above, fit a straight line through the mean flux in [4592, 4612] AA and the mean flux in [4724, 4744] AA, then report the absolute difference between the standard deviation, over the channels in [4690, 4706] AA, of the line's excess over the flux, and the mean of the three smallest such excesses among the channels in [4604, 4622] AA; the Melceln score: 1.0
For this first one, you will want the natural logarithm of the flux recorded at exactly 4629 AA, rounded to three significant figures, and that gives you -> 2.69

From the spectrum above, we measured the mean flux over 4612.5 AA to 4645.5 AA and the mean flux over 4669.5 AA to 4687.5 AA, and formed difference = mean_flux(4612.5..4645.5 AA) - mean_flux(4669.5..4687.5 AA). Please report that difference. 1.0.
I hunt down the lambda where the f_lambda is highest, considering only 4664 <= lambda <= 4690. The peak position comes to 4665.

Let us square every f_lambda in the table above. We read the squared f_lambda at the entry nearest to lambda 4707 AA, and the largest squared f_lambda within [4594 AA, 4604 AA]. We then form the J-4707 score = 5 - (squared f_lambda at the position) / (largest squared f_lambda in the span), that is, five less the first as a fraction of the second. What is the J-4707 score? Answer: 4.19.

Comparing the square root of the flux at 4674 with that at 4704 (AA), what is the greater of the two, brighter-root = 3.63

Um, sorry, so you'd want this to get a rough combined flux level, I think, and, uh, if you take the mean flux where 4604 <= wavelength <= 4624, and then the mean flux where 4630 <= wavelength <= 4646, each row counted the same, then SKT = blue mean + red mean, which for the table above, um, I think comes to 27.9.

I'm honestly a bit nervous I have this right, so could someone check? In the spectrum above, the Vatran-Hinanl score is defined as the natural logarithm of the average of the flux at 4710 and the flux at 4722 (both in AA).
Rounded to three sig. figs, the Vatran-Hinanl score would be 2.63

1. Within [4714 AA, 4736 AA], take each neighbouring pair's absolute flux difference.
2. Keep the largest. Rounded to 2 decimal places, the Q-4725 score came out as 1.21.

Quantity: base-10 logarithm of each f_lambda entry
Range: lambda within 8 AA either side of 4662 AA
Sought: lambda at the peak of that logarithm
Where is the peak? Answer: 4665 AA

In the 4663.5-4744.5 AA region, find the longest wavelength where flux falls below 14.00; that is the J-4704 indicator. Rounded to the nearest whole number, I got 4743 AA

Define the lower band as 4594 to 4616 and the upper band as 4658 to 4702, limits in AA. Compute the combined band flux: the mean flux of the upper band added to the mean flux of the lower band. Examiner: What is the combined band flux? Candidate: 27.3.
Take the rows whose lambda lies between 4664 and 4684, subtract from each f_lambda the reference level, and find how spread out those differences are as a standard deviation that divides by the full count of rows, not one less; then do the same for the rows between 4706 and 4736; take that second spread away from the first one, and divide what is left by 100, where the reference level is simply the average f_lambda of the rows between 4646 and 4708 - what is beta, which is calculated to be -0.0066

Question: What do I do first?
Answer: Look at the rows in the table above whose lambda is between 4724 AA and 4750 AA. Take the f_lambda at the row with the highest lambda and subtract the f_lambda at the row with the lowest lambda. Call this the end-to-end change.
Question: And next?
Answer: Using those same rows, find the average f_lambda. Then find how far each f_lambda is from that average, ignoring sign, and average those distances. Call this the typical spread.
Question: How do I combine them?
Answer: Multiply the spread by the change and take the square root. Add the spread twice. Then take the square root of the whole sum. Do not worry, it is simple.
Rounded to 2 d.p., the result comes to 0.75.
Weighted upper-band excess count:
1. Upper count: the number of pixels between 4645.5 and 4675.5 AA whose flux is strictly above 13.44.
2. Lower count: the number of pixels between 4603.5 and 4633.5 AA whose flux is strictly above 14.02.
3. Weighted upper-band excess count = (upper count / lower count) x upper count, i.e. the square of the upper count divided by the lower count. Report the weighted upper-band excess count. 1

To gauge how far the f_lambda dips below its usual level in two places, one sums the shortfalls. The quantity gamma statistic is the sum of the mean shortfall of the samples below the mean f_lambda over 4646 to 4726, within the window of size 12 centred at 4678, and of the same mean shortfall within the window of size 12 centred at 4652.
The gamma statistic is 0.7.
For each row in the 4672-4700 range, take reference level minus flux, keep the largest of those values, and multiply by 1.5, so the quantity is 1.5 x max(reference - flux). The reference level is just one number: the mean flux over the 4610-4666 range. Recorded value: 1.3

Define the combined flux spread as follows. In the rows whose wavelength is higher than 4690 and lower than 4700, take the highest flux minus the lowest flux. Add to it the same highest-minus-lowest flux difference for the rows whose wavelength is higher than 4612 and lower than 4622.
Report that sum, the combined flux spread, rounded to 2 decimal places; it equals 0.69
